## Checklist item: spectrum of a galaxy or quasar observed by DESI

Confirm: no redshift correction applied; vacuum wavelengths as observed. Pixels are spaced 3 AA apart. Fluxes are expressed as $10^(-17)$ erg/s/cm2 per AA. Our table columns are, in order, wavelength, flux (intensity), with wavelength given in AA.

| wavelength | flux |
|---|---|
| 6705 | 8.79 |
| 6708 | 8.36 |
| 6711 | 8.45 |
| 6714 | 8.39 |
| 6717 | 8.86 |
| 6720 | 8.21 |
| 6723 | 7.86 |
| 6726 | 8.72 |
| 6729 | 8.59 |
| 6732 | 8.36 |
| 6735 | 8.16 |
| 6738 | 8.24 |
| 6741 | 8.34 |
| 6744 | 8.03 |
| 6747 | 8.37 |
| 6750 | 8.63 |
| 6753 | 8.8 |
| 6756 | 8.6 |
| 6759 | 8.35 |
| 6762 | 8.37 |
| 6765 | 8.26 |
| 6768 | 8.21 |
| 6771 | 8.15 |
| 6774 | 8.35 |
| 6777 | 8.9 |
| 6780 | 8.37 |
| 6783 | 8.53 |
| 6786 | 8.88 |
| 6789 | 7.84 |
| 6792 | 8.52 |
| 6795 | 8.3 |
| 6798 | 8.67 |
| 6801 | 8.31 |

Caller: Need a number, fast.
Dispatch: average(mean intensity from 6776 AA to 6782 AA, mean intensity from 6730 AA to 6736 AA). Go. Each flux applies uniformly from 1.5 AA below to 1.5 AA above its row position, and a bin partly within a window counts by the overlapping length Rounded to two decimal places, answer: 8.45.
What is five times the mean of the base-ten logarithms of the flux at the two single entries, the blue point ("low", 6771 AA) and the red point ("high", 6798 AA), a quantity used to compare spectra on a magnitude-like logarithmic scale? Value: 4.62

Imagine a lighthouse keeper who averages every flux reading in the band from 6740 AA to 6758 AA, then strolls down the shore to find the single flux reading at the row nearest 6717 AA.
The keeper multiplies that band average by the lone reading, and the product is 75.0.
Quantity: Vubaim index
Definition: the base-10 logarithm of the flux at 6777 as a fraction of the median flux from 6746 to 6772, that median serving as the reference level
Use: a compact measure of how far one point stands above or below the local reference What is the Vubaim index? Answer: 0.03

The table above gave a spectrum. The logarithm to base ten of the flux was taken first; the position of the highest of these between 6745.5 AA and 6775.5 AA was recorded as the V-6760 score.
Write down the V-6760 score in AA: 6753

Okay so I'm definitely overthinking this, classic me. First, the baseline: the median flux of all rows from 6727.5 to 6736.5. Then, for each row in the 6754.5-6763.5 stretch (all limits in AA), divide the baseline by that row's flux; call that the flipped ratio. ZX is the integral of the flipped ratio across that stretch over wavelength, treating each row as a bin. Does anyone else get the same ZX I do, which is 8.9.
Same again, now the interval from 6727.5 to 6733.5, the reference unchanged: 5.9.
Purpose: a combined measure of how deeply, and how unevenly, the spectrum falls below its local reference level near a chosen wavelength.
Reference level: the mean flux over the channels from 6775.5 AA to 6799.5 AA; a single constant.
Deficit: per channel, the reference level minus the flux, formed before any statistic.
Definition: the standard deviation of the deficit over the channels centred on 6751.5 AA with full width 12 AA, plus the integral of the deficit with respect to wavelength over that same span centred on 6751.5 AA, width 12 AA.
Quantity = -1.0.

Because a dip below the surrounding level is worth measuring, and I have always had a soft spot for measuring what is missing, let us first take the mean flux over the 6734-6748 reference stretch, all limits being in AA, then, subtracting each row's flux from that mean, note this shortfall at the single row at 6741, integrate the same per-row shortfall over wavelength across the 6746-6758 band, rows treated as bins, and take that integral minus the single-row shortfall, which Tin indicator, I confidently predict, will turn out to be -4.4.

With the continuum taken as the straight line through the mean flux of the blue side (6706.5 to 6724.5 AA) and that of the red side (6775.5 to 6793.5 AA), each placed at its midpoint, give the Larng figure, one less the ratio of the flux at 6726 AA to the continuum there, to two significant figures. -0.041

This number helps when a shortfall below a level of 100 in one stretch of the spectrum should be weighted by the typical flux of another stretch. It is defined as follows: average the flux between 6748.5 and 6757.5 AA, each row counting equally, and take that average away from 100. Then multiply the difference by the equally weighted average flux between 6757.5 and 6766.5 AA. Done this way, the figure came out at 760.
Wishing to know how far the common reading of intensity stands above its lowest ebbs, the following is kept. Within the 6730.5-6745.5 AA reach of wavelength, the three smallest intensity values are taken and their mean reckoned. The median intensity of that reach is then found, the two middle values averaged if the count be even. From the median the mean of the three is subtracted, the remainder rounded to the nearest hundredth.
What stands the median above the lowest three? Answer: 0.10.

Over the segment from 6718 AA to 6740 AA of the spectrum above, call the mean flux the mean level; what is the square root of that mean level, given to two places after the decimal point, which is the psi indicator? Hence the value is 2.88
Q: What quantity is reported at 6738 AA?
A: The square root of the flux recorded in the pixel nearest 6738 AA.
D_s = 2.87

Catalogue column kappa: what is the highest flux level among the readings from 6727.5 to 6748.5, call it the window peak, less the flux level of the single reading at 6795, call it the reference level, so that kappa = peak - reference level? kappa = 0.29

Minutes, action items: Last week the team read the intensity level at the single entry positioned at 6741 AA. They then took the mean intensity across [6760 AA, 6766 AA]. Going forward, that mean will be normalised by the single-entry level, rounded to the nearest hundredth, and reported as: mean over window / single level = 1.00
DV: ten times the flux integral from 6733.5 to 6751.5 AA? 1493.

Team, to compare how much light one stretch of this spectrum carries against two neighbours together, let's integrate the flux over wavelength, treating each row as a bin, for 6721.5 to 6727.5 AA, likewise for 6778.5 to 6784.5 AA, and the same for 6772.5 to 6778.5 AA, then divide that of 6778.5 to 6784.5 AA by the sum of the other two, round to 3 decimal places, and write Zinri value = 0.500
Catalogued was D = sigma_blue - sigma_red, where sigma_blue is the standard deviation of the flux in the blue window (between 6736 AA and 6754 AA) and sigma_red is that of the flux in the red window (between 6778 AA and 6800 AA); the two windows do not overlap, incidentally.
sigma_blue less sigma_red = -0.05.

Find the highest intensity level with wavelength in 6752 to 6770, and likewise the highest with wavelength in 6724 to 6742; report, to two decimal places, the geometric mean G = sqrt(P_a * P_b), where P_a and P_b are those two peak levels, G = 8.76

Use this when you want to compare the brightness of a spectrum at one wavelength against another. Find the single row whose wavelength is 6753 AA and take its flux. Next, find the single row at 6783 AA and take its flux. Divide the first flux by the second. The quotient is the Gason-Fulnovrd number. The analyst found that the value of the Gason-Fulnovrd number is 1.03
